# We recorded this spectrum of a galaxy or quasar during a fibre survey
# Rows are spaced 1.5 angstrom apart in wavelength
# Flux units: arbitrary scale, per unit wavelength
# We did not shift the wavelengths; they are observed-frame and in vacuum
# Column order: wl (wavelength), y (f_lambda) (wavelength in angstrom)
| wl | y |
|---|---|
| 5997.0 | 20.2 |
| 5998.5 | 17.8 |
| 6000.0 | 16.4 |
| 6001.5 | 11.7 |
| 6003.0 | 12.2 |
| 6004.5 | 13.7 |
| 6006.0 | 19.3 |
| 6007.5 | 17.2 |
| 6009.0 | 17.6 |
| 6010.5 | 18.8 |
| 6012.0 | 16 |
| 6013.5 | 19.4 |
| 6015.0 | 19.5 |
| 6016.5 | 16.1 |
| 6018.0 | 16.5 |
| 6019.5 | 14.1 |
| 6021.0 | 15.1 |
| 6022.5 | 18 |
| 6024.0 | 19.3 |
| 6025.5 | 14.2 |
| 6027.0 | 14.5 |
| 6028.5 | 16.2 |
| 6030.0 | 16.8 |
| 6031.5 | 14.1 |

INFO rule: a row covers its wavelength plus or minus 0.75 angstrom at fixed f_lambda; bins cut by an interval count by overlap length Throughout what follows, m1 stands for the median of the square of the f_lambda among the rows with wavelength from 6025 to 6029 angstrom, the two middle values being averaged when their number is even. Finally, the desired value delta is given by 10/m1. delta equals 0.048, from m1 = 210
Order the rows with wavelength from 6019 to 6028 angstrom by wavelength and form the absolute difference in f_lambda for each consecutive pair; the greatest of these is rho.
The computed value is 5.1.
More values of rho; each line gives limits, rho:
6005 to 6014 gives 3.4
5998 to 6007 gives 5.6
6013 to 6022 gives 3.4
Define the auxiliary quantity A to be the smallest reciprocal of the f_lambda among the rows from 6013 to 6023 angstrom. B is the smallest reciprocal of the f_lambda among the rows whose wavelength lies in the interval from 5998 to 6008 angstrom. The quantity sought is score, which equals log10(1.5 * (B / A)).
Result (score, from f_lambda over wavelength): 0.181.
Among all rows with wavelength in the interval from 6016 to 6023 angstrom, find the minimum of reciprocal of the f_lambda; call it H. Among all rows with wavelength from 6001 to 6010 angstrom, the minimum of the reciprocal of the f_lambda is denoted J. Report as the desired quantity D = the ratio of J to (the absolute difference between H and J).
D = 14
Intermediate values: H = 0.0556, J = 0.0518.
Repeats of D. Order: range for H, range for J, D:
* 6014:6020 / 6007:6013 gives 28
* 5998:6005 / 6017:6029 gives 12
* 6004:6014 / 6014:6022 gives 194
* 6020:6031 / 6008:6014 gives 193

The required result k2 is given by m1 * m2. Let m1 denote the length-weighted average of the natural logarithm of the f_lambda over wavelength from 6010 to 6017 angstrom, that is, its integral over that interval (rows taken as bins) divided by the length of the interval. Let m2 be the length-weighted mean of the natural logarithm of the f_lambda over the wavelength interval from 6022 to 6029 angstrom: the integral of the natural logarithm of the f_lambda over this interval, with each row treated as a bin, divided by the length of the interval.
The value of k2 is 8.1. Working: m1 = 2.89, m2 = 2.79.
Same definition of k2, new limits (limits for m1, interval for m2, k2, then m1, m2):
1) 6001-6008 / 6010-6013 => 7.6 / 2.68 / 2.86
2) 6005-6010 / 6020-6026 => 8.1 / 2.88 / 2.80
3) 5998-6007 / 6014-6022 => 7.5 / 2.70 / 2.79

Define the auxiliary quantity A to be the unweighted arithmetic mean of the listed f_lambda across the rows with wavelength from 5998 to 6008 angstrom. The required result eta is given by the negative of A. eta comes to -15.5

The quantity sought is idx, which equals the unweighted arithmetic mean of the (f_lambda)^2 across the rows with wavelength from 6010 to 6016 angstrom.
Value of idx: 342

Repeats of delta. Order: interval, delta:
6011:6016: 0.027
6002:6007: 0.053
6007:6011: 0.032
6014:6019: 0.037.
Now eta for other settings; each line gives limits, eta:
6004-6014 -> -17.4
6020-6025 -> -17.5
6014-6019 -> -17.4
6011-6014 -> -17.7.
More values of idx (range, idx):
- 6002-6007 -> 236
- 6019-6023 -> 250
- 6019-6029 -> 257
